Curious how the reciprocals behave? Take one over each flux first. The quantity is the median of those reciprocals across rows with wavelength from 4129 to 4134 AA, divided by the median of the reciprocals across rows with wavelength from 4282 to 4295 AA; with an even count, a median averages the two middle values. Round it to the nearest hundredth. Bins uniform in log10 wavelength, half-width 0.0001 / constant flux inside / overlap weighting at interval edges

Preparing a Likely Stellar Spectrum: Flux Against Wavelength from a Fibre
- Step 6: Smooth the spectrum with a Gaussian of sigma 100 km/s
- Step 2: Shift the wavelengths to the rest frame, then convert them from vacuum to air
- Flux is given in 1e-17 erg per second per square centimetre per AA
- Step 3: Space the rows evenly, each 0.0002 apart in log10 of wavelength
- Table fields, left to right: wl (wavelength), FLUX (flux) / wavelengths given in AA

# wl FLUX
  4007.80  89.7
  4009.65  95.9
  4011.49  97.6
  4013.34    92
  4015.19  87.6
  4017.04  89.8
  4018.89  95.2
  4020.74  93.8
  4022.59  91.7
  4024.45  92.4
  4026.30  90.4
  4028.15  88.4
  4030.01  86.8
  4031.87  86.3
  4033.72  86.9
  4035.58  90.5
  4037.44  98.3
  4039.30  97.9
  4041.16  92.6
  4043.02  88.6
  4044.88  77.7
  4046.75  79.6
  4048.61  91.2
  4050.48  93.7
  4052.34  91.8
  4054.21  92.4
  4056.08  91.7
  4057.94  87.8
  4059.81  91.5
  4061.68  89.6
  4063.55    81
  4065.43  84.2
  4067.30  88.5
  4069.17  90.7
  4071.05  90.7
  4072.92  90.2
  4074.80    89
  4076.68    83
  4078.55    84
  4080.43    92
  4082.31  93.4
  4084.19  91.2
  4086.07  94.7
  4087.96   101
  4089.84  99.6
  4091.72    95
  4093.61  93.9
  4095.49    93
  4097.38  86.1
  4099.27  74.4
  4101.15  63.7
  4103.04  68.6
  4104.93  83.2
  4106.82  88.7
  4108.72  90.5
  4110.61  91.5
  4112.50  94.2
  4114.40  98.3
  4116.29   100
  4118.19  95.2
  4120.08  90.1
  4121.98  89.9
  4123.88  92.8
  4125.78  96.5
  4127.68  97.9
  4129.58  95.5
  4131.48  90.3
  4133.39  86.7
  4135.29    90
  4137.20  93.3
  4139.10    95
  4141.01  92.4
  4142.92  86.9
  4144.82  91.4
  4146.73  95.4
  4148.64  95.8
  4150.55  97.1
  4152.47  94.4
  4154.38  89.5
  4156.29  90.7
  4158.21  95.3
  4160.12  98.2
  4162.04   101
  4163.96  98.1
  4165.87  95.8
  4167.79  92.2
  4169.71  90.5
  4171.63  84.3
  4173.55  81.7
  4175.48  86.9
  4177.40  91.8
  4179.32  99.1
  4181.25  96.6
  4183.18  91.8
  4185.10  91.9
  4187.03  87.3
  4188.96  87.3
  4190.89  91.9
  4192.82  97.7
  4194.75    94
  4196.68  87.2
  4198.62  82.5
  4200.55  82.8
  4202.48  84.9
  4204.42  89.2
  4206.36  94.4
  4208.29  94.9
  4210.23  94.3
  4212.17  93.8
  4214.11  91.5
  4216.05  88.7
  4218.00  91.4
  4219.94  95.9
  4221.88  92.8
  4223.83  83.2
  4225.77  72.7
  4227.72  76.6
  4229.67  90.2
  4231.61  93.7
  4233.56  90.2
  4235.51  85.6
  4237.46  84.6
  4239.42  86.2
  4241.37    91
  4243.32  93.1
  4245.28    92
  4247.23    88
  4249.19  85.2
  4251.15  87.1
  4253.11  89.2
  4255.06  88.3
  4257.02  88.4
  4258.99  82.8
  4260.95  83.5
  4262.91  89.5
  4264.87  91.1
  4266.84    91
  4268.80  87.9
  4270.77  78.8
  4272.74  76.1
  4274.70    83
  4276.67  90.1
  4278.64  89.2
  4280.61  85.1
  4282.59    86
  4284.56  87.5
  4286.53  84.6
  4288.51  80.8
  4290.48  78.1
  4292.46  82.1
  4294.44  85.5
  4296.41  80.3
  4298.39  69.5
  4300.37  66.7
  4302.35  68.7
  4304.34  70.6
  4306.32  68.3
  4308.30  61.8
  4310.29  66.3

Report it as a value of 0.94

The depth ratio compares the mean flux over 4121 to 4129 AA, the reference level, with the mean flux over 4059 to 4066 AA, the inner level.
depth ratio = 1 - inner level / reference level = 0.082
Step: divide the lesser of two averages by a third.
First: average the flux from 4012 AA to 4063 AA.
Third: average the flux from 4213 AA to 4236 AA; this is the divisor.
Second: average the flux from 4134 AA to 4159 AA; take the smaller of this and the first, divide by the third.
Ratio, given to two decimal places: 1.03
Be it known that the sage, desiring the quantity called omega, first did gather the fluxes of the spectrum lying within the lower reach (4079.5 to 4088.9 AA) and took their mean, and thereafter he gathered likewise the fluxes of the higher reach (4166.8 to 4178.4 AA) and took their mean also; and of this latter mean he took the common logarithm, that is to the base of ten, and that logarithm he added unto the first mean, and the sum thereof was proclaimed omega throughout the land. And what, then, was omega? 96.4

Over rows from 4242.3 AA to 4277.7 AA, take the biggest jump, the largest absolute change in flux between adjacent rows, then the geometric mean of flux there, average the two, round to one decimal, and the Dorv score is 48.0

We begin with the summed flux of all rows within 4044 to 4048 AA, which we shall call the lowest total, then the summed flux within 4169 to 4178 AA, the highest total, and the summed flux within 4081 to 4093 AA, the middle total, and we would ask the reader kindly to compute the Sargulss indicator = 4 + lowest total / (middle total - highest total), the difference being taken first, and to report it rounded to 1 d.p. 5.1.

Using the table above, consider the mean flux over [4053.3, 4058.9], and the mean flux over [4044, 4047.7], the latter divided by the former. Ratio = 0.87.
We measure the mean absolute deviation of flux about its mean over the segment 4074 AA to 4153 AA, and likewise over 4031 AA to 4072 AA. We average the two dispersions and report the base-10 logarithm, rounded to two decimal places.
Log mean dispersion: 0.65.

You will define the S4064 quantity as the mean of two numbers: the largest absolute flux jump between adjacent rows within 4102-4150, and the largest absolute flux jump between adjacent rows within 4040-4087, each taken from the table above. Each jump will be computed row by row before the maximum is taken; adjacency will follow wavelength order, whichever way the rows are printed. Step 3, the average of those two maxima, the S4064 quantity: 13.1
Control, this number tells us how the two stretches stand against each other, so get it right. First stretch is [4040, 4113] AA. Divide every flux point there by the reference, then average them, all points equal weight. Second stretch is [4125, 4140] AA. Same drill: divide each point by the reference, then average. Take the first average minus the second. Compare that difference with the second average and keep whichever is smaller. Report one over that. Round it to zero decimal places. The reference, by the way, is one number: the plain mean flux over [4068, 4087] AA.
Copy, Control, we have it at -19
